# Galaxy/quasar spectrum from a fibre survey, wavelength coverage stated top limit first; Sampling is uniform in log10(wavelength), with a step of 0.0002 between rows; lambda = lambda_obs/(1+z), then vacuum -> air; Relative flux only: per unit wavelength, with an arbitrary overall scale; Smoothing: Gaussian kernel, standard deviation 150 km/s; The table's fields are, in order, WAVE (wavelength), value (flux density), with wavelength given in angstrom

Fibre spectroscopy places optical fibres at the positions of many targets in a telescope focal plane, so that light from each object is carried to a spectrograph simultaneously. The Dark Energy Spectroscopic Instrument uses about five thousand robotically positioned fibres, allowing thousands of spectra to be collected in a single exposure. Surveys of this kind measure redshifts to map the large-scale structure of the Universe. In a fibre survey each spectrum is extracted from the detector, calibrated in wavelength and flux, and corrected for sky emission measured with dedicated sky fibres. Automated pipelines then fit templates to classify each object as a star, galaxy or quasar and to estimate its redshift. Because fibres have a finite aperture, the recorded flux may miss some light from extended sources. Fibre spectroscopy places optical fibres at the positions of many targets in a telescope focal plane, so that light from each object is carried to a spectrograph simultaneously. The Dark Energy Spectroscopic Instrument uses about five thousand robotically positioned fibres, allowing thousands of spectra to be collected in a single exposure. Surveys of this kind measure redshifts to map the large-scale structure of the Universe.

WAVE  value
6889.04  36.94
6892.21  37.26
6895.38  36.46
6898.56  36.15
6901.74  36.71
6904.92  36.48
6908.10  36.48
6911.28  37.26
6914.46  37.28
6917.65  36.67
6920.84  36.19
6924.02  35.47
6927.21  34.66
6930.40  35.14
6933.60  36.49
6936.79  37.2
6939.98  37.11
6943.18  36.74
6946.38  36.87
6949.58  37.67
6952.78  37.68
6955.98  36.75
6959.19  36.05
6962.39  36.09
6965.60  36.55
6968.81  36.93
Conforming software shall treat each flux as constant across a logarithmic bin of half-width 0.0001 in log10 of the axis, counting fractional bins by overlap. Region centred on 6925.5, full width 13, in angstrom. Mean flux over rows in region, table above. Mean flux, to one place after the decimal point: 35.4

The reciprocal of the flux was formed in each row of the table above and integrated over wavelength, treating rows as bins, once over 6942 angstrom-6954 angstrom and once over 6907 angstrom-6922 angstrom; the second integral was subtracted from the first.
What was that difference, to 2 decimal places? -0.09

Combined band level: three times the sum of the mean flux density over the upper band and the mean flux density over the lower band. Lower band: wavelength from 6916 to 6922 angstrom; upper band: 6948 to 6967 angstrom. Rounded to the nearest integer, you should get 220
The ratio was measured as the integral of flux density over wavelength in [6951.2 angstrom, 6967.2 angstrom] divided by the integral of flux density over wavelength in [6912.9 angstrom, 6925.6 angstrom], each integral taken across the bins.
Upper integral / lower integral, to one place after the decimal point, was 1.3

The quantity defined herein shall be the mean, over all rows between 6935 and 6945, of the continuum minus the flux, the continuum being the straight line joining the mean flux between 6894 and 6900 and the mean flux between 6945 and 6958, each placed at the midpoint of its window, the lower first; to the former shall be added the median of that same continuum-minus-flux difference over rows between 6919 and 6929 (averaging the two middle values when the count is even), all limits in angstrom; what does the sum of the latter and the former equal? 1.3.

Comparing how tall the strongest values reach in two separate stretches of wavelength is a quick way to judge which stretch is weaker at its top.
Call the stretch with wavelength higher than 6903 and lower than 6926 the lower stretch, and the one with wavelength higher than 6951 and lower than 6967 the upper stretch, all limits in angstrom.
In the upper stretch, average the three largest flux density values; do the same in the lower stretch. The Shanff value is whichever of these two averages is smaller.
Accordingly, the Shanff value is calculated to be 37.0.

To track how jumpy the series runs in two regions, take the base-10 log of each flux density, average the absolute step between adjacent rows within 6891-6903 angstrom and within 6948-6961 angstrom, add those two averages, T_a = 0.013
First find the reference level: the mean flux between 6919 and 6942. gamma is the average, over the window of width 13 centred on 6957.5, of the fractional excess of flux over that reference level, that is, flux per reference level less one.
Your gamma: 0.017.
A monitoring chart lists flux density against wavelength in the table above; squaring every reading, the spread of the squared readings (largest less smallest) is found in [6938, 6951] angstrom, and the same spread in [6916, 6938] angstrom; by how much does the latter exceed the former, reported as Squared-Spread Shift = 113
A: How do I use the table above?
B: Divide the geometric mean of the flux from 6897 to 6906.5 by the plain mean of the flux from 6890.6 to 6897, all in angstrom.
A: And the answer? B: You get 0.99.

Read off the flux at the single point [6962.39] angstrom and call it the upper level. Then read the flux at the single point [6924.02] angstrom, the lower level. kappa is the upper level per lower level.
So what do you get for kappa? 1.02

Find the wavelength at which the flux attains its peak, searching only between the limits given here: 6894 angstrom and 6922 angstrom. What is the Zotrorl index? 6914.46 angstrom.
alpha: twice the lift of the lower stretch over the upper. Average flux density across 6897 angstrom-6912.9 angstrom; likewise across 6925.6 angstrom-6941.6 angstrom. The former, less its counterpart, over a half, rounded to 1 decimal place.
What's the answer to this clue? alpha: 1.0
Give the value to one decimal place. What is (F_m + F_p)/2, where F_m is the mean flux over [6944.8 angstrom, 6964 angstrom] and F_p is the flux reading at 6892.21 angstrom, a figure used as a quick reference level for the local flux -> 37.1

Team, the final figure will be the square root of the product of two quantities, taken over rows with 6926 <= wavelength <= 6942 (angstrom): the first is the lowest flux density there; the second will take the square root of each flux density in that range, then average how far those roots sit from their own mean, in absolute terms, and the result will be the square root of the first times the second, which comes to 1.68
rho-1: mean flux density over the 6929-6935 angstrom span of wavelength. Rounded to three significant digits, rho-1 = 35.8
